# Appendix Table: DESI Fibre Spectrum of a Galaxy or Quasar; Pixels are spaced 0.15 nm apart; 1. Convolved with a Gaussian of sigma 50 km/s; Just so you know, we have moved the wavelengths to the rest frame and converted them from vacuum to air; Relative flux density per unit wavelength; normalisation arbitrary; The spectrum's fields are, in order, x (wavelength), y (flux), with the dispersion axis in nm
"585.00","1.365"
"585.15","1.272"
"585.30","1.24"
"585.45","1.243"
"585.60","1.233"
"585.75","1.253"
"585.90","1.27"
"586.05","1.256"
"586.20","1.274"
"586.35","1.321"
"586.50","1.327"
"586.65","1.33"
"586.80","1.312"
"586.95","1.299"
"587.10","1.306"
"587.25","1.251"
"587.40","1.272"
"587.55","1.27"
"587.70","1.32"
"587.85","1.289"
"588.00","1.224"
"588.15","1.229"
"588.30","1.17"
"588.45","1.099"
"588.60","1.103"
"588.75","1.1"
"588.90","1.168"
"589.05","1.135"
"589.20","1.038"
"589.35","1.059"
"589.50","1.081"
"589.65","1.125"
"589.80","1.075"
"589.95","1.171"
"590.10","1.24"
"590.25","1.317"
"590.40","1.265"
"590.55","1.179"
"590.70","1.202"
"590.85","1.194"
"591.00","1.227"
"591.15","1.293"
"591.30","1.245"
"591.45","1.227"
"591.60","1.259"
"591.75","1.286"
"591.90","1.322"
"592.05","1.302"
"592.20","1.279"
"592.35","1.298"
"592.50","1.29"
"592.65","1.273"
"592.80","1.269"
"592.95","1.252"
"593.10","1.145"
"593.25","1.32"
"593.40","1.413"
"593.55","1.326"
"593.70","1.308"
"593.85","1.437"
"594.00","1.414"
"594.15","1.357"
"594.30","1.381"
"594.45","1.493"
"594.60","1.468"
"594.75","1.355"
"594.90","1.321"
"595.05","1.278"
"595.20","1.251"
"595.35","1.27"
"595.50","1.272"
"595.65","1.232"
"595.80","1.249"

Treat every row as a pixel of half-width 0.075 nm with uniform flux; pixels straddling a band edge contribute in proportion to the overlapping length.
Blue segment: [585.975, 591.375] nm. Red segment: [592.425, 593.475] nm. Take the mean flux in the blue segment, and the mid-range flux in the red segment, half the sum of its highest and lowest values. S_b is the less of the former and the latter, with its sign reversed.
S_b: -1.22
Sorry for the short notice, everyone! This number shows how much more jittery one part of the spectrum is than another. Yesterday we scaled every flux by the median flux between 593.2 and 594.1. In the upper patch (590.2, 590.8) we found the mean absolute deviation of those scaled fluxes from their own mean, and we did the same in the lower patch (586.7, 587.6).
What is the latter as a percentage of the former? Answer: 41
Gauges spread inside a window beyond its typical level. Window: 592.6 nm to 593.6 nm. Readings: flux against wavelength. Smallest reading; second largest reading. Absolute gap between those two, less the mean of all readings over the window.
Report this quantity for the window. -1.10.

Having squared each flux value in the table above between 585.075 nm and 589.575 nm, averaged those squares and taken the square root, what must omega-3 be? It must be 1.23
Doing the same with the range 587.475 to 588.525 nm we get 1.23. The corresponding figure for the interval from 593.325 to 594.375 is 1.38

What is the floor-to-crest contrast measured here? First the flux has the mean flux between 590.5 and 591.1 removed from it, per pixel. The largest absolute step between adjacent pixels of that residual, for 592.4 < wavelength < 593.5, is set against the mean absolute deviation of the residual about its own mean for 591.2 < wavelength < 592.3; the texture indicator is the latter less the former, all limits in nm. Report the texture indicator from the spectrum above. -0.15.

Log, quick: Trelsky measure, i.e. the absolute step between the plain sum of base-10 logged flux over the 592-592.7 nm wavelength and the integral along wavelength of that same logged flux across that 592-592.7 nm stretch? 0.47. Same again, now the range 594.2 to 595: 0.62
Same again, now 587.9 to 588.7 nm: 0.28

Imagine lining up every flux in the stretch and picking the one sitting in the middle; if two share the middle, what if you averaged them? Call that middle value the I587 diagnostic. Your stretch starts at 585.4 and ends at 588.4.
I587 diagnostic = 1.27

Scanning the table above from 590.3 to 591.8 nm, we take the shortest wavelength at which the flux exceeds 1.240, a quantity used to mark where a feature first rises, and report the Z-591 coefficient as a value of 590.40 nm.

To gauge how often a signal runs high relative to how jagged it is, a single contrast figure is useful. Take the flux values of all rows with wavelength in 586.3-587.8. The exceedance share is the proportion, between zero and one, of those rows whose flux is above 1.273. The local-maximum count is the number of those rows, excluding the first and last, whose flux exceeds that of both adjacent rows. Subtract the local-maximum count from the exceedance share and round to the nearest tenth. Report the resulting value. -2.3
